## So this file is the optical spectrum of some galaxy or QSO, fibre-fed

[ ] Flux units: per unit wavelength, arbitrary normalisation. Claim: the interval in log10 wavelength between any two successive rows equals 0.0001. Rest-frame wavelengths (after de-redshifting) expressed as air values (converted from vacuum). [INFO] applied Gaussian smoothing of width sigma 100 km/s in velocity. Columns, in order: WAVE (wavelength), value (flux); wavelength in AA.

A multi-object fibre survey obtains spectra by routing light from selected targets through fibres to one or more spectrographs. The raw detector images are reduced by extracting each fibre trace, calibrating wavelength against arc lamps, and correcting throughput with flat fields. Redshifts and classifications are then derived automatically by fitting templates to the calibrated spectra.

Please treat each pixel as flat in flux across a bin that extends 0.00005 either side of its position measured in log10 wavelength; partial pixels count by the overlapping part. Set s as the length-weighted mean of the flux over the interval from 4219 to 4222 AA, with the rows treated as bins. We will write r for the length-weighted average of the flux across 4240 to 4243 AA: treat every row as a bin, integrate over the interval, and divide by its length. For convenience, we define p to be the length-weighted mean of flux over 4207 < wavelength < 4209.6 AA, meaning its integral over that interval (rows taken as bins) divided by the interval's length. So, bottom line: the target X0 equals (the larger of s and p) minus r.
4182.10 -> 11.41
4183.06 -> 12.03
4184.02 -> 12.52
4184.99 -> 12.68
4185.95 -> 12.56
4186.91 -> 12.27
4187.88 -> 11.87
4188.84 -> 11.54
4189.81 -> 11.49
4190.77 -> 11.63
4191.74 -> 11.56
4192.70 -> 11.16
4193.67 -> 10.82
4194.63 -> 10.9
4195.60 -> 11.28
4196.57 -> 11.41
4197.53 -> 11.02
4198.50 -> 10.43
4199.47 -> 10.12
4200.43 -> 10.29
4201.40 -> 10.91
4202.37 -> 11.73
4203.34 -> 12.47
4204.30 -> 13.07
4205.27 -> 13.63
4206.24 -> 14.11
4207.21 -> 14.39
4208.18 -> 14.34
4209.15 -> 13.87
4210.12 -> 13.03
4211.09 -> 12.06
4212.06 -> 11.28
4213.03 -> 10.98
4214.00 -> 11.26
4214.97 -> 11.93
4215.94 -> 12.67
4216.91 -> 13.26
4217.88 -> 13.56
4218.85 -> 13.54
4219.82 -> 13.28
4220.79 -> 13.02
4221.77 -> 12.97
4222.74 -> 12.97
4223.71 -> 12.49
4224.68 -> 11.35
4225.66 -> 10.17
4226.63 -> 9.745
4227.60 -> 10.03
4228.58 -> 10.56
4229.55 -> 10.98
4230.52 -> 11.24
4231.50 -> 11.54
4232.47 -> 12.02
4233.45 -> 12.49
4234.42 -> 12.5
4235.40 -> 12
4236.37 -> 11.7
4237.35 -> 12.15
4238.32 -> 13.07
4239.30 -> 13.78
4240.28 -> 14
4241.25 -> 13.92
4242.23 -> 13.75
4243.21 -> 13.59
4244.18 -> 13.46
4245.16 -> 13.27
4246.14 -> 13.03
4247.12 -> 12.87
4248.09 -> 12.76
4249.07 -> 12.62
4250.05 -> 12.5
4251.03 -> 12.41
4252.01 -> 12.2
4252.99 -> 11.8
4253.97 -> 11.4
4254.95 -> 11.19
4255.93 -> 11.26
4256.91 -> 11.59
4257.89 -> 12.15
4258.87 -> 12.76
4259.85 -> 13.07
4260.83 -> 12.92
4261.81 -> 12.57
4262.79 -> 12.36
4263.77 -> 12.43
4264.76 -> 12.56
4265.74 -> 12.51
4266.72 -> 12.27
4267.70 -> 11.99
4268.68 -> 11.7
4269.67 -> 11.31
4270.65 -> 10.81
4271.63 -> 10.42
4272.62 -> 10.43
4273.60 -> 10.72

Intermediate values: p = 14.2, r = 13.9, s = 13.1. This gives 0.3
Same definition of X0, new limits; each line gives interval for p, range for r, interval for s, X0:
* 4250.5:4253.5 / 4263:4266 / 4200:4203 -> -0.3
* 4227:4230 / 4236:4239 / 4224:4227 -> -1.8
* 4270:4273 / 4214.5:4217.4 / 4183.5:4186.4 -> -0.1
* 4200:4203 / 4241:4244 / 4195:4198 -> -2.5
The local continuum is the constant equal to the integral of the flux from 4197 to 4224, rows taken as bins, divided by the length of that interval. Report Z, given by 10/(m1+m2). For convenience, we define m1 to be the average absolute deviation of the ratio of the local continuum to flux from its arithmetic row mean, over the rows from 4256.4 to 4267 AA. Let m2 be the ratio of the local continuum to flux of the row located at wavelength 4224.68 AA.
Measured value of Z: 8.9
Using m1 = 0.023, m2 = 1.10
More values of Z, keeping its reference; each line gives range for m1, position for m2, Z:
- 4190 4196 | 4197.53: 8.6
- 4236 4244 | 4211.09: 9.2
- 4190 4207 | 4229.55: 8.3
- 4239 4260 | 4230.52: 8.6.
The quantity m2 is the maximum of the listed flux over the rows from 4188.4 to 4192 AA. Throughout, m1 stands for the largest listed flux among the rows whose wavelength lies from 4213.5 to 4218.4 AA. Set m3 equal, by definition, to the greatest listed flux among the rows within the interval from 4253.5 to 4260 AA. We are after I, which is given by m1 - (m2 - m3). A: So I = 15.0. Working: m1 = 13.56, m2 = 11.63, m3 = 13.07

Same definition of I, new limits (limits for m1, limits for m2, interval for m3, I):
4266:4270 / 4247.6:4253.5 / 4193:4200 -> 10.9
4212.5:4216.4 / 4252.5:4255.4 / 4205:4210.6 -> 15.3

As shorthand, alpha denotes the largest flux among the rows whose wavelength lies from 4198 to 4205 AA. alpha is 13.07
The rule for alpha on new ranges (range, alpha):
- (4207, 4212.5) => 14.39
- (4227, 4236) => 12.5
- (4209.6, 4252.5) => 14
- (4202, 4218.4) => 14.39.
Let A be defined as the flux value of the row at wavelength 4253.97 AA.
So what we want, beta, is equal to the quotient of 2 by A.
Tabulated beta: 0.175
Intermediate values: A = 11.4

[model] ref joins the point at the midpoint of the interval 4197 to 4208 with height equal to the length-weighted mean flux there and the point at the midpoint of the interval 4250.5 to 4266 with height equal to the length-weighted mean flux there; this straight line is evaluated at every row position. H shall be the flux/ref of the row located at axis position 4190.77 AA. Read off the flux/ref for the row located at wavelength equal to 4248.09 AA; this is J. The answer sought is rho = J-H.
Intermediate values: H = 0.96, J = 1.05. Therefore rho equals 0.08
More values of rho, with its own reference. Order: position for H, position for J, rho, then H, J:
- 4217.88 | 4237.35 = -0.12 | 1.12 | 1.00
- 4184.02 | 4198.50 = -0.18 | 1.04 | 0.86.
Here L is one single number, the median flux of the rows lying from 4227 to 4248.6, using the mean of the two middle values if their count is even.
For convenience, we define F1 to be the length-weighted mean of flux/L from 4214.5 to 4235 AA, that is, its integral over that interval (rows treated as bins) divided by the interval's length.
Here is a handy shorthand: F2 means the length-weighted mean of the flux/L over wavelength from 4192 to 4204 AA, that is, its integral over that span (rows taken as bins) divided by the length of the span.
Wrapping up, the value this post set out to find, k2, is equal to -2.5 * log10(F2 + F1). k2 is -0.66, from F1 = 0.95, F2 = 0.88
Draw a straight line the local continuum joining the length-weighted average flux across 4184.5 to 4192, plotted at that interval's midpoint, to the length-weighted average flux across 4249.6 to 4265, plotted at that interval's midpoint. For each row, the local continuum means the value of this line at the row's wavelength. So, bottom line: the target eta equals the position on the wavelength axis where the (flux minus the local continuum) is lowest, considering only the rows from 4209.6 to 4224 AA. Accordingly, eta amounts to 4213.03 AA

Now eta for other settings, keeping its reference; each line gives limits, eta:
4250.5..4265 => 4254.95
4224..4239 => 4226.63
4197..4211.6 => 4199.47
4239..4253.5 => 4252.99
